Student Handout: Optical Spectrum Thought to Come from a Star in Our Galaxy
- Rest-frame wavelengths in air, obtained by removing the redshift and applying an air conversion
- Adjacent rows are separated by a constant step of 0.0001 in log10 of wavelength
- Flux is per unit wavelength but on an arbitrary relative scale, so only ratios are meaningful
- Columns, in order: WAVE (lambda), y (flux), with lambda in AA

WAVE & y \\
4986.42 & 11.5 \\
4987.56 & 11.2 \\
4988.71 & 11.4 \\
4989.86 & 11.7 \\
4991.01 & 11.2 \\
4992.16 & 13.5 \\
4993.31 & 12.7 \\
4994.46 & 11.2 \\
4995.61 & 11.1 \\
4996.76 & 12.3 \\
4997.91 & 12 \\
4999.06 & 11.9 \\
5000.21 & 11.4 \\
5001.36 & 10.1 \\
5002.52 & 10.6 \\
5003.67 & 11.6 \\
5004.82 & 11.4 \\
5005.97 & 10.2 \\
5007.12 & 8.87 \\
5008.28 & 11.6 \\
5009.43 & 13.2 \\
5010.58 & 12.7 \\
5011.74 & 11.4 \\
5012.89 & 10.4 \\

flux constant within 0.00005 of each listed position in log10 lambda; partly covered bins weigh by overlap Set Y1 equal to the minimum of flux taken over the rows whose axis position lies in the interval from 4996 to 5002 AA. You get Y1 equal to 10.1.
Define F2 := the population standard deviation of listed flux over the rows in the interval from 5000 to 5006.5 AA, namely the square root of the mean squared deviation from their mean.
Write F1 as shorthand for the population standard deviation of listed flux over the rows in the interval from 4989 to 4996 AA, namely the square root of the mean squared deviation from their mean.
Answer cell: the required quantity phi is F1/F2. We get 1.5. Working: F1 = 0.90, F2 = 0.61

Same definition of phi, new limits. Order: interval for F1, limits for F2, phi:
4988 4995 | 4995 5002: 1.2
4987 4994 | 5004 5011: 0.6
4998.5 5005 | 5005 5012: 0.4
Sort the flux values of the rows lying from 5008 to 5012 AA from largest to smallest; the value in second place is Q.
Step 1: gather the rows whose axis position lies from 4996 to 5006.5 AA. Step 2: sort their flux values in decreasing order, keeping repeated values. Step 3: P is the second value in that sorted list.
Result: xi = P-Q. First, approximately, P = 12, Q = 12.7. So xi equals -0.7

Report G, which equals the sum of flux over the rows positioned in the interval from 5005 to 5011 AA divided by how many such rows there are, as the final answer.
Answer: 11.31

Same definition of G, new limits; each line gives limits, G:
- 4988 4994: 12.10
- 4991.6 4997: 12.16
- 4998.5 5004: 11.12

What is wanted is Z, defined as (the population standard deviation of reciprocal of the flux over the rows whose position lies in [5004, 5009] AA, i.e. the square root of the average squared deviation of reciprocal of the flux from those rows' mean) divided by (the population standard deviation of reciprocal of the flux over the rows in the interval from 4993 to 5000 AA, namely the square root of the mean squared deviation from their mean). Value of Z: 2.61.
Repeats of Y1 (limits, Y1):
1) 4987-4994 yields 11.2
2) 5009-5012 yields 11.4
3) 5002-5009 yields 8.87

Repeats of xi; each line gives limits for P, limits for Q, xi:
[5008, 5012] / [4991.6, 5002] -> 0.0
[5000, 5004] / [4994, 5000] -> -0.6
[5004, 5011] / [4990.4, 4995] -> 0.0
